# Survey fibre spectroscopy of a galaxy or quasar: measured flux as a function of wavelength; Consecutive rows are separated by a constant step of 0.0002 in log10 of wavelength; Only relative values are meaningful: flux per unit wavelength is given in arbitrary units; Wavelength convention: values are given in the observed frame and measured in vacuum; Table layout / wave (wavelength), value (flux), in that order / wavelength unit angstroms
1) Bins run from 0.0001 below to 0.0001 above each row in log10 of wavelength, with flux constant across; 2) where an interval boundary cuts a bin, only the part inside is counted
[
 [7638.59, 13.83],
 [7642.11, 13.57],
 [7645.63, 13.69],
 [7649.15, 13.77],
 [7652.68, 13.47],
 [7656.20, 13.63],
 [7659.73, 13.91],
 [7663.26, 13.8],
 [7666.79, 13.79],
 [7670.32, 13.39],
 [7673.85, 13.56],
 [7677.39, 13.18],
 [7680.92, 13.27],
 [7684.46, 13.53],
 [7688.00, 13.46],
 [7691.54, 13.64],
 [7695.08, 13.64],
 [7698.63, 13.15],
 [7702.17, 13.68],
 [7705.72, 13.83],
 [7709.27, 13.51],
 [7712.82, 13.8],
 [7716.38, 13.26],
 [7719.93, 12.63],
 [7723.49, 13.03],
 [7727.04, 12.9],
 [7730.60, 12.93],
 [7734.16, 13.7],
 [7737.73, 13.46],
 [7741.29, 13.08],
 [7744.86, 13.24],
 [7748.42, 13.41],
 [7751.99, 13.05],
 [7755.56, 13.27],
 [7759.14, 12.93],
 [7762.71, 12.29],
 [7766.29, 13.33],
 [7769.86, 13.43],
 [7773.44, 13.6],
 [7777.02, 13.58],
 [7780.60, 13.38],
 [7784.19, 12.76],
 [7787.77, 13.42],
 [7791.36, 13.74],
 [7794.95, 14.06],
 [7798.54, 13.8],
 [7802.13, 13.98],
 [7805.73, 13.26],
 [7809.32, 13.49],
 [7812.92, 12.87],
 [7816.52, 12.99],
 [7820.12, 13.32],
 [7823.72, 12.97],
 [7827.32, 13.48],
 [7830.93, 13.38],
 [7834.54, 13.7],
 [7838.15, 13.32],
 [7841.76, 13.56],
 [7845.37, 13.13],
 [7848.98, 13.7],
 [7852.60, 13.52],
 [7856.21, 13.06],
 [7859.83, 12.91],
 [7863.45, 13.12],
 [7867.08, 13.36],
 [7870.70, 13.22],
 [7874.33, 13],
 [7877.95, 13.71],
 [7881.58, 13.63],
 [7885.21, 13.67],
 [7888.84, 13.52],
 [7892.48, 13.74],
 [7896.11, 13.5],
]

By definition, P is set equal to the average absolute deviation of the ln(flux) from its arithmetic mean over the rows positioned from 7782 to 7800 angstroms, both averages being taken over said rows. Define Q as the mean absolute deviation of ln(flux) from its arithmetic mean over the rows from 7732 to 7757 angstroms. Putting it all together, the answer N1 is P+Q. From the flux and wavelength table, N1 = 0.0411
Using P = 0.028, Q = 0.013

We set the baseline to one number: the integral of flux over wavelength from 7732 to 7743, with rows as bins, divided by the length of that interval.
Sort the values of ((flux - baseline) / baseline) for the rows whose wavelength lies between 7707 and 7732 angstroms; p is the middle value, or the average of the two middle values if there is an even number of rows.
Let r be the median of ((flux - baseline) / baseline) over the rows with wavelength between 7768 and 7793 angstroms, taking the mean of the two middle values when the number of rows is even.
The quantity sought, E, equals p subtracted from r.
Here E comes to 0.030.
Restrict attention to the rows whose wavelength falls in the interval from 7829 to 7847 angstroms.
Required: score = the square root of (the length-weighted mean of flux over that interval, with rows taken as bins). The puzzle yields 3.66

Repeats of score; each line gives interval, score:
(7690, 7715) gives 3.69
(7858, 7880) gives 3.64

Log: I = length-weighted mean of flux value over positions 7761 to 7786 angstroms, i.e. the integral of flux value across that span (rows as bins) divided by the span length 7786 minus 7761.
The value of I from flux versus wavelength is 13.2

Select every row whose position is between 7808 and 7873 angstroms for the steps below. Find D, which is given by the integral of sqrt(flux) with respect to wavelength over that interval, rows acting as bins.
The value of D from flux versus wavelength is 237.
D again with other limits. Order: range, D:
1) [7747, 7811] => 234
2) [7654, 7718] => 236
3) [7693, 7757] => 233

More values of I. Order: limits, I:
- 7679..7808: 13.4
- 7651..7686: 13.6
